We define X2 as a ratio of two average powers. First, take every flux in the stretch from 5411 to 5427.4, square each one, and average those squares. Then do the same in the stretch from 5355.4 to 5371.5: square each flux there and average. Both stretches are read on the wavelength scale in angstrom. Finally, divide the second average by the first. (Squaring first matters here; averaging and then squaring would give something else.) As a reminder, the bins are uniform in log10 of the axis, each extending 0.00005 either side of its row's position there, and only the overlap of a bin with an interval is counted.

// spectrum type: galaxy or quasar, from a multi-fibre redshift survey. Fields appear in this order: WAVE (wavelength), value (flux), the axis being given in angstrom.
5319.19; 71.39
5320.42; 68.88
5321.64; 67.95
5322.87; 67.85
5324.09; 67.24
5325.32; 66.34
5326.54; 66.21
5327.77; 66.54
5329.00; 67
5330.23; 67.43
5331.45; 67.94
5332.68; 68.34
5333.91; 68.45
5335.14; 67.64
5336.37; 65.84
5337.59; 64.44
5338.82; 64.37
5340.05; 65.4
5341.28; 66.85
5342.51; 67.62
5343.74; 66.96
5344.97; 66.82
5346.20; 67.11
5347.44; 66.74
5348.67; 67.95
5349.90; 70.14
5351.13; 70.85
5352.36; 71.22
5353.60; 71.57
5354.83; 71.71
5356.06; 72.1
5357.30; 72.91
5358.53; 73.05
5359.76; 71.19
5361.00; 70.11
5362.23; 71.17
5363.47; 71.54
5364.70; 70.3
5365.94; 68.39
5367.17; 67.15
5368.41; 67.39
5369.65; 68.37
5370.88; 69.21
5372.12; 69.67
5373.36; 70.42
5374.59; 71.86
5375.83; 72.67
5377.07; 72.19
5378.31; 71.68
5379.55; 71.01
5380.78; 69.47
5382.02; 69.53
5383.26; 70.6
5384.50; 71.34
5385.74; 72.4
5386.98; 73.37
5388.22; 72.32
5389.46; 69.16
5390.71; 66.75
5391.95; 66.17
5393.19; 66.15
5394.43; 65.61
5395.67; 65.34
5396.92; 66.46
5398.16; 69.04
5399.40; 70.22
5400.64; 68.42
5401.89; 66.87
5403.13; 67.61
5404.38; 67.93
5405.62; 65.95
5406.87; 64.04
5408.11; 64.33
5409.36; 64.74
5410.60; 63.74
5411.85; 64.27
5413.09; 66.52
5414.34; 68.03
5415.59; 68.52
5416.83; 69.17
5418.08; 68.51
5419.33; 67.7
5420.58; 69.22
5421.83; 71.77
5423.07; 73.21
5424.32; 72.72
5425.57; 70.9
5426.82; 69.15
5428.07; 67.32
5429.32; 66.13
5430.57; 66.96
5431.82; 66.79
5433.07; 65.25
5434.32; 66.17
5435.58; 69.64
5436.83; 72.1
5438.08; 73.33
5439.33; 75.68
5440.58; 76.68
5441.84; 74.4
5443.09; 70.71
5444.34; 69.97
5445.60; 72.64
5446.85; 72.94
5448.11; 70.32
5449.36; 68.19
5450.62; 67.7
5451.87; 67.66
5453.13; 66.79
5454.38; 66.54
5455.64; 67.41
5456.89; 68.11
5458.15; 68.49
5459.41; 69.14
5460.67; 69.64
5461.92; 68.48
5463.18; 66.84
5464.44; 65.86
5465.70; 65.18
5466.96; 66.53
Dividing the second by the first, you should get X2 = 1.03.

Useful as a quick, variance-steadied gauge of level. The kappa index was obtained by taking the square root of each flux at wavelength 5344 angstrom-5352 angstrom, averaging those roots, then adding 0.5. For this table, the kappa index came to 8.76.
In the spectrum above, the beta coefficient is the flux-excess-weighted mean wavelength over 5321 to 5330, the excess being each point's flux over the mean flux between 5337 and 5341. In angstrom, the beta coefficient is 5324.8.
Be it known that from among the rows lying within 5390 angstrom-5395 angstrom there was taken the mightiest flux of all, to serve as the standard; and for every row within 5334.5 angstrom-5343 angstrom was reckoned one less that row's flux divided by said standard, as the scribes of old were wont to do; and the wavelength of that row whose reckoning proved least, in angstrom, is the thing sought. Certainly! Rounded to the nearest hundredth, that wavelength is 5335.14 angstrom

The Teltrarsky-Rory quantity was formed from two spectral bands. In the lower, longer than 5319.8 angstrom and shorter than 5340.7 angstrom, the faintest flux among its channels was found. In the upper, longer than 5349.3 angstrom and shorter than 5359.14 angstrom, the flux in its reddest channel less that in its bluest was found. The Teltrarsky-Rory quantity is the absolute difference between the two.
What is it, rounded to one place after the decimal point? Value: 61.5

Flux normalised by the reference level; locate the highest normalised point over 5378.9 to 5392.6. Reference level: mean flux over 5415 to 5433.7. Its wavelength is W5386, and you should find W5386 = 5386.98 angstrom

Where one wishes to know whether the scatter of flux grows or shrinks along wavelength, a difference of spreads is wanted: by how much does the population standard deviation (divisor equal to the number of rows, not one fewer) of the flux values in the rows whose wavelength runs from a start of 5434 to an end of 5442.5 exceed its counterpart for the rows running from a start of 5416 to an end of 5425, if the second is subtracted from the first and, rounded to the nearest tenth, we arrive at 1.4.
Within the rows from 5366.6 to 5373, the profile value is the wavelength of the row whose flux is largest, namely 5372.12 angstrom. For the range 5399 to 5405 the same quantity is 5399.40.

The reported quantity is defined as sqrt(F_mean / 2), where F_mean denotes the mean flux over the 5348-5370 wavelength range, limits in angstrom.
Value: 5.93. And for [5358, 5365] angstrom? 5.97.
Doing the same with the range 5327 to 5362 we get 5.85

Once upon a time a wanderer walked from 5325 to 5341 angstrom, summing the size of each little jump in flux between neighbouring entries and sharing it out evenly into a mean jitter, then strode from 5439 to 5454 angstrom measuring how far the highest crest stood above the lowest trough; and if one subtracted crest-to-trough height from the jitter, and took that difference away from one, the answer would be 10.3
